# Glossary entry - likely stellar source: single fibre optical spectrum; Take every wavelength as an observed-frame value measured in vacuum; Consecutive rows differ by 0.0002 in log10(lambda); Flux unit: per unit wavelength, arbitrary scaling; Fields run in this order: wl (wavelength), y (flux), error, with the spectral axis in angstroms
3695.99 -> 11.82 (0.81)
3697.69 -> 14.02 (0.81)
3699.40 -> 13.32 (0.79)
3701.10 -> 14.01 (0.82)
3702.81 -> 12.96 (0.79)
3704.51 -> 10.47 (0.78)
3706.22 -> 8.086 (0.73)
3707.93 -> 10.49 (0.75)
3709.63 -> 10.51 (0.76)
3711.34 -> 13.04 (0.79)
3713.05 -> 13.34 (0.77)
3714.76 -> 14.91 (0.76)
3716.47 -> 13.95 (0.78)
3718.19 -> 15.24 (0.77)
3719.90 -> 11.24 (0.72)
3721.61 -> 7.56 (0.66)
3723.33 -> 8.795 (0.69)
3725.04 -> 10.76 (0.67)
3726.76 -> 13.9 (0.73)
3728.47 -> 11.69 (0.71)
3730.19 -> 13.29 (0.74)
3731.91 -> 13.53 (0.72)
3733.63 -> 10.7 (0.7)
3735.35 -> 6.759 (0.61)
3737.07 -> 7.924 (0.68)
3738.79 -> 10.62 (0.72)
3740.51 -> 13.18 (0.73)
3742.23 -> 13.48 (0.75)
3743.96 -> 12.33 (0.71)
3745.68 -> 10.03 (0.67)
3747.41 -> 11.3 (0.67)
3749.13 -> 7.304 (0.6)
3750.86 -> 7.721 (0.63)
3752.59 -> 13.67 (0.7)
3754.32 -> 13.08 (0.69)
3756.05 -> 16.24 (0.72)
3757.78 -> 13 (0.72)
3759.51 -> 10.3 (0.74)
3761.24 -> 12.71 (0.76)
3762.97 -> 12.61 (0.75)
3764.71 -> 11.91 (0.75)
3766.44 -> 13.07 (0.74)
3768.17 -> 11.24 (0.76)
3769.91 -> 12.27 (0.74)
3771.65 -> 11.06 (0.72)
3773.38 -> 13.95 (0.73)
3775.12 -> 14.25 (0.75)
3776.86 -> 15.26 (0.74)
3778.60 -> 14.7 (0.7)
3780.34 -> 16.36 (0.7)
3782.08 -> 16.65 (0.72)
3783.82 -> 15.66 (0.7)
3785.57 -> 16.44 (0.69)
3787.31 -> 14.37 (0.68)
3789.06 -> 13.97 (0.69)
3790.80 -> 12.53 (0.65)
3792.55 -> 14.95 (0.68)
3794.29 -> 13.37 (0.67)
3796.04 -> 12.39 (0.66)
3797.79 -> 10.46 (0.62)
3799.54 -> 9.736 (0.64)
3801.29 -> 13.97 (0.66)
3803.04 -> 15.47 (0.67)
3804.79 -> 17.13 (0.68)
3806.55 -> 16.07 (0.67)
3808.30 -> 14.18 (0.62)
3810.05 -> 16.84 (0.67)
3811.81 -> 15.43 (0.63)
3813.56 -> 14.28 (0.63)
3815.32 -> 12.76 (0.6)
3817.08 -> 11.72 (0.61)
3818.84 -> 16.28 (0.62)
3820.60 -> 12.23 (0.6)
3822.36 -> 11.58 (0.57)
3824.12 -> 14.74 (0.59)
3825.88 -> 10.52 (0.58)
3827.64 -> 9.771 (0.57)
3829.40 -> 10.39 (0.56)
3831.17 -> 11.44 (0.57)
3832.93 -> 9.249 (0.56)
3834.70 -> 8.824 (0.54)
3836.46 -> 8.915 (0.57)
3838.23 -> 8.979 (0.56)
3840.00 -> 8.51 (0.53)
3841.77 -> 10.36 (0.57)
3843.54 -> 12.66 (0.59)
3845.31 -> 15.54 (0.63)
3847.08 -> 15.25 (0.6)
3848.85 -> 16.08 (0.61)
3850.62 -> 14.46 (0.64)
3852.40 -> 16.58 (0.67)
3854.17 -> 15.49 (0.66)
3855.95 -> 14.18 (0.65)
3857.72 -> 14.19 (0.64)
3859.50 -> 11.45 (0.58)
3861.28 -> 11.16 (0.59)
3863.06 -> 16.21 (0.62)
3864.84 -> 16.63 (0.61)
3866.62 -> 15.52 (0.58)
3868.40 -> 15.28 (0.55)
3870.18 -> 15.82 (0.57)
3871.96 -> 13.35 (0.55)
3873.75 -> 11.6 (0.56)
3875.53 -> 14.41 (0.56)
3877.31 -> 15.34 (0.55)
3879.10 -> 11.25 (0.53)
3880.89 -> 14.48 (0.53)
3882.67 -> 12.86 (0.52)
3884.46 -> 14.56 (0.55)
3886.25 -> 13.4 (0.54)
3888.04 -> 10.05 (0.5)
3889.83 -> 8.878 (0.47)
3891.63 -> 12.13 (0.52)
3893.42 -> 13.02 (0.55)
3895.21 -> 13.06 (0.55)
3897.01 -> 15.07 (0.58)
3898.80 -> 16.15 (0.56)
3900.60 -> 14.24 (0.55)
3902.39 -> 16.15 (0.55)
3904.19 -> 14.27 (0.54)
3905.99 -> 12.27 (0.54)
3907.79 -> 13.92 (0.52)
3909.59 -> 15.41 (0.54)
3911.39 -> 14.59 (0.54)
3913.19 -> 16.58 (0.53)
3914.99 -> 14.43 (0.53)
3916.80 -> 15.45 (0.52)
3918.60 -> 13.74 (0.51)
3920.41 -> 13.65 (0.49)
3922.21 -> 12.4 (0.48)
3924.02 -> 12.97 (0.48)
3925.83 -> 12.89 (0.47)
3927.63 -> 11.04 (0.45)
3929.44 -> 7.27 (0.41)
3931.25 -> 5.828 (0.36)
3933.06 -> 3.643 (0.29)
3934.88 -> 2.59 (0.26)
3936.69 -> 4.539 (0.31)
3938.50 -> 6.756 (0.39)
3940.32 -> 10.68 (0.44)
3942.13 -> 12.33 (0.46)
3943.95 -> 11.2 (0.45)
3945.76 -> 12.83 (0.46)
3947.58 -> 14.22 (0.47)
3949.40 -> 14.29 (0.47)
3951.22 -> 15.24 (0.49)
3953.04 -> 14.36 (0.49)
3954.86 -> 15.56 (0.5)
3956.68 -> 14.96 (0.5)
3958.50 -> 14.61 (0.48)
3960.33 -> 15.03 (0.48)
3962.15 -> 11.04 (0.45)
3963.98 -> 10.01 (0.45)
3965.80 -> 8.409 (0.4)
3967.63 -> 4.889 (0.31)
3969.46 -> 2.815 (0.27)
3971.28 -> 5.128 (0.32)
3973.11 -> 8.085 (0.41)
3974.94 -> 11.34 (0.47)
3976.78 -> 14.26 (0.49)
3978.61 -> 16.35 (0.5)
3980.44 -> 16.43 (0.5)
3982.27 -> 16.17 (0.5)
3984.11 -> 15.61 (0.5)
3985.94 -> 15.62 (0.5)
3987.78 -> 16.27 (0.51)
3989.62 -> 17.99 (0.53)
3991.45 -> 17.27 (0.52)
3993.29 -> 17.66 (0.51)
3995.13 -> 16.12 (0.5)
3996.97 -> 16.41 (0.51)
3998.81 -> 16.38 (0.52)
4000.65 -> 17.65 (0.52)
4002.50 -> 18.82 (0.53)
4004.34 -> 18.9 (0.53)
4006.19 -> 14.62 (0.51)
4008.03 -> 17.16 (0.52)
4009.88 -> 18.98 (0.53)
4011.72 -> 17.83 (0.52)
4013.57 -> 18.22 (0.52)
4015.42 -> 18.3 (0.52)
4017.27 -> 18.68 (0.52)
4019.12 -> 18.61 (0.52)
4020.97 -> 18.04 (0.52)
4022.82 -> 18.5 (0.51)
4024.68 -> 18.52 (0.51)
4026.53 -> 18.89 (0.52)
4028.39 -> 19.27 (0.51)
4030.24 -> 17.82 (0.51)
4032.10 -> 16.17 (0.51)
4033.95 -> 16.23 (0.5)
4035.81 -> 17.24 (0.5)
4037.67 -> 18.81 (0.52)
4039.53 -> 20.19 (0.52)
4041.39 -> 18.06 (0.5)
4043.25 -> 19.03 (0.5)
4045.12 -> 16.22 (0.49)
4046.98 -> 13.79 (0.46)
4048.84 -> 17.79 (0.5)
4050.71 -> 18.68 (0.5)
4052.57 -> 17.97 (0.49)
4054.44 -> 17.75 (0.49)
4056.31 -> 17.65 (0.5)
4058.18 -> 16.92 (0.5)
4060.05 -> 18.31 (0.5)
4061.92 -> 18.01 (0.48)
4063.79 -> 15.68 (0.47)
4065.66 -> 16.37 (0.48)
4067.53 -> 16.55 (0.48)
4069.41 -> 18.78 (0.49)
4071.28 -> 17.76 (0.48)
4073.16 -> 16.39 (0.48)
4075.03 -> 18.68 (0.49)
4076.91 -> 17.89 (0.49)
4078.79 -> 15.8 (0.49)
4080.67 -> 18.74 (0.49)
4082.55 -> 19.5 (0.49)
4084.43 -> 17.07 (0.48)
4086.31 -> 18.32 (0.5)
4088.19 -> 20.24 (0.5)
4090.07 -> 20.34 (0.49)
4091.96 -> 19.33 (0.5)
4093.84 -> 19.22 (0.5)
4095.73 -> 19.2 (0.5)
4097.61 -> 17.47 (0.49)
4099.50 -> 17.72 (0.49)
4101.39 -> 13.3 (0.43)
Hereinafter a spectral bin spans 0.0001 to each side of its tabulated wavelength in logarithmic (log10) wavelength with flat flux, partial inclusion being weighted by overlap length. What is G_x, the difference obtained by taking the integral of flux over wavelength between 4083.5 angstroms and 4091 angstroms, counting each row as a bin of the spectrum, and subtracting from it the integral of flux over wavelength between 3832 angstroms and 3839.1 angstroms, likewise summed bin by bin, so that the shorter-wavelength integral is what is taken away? 79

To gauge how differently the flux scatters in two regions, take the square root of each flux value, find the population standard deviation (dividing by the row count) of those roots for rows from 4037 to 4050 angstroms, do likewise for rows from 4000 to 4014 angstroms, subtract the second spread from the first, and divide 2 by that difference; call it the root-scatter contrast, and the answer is 26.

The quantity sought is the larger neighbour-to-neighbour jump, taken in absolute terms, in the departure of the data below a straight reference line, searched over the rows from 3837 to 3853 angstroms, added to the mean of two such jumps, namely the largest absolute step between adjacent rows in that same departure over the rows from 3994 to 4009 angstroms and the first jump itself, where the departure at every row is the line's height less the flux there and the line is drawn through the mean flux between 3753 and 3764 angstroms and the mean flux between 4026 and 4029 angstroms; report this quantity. 6.4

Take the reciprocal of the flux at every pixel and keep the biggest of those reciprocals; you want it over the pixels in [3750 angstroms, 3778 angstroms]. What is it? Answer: 0.13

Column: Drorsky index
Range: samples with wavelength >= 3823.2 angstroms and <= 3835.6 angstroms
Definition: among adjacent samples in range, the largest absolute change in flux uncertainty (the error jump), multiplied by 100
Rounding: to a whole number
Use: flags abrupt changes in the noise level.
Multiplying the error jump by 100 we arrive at 2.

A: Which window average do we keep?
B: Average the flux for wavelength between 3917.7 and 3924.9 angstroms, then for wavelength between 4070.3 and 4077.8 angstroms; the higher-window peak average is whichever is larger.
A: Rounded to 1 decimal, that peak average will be 17.7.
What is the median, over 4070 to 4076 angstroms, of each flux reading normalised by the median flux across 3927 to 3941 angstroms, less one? 1.82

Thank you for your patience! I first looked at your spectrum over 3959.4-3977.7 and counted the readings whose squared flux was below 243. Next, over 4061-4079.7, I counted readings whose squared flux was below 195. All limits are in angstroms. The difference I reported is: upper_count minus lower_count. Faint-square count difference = -10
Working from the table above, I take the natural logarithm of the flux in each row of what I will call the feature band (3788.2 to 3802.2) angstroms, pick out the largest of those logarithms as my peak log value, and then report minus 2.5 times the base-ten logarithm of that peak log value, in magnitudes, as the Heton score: -1.08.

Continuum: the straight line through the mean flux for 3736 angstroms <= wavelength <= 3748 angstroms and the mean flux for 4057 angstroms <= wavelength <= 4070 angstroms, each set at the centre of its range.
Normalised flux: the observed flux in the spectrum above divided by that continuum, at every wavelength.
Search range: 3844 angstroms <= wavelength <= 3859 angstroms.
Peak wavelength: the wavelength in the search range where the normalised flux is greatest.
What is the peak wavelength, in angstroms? 3852.40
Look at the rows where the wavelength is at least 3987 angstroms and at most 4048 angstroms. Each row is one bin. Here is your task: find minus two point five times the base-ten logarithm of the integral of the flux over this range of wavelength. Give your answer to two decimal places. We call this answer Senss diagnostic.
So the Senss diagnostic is -7.58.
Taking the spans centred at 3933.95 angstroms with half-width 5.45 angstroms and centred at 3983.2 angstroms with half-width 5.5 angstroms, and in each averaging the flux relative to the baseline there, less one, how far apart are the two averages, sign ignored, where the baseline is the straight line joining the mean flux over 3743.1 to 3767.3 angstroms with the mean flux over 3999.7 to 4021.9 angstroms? 0.61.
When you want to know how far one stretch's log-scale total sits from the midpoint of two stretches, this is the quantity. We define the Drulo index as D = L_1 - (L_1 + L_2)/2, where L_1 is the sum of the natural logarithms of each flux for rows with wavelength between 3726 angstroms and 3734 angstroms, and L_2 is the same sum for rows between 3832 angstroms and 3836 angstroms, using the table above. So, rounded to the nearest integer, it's 4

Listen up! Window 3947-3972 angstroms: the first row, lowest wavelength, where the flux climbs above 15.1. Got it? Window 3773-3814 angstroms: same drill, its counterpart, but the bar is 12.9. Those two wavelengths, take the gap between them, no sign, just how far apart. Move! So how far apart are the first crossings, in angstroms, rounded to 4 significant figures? 177.8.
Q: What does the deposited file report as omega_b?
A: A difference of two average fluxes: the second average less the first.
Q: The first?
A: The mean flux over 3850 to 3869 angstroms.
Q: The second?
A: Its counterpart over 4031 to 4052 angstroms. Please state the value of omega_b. 2.8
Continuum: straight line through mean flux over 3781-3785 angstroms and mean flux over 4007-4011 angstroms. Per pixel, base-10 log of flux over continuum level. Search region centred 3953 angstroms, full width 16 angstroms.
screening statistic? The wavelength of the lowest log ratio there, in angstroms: 3945.76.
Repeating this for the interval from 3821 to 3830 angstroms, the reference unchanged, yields 3827.64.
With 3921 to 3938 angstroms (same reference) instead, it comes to 3934.88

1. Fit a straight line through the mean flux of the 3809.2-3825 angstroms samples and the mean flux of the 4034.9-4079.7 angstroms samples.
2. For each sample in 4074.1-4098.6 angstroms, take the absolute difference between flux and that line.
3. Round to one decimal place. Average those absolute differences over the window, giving 1.2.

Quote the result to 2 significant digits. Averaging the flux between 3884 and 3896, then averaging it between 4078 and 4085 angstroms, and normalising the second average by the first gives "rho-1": 1.5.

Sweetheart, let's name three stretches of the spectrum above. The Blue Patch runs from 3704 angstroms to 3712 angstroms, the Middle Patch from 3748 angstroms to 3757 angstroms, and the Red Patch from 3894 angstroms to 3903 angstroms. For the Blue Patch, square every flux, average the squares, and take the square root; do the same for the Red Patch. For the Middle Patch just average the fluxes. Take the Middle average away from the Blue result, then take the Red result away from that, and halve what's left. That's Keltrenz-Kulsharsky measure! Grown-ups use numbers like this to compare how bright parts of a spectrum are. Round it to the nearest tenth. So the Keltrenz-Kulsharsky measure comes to -8.0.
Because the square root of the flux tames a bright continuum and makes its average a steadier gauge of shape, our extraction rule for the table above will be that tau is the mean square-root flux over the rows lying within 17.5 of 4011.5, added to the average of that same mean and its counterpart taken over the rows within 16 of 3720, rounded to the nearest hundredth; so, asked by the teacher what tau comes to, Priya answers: 8.03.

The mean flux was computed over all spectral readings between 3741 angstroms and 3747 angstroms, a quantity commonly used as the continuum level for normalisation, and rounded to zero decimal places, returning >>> 12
